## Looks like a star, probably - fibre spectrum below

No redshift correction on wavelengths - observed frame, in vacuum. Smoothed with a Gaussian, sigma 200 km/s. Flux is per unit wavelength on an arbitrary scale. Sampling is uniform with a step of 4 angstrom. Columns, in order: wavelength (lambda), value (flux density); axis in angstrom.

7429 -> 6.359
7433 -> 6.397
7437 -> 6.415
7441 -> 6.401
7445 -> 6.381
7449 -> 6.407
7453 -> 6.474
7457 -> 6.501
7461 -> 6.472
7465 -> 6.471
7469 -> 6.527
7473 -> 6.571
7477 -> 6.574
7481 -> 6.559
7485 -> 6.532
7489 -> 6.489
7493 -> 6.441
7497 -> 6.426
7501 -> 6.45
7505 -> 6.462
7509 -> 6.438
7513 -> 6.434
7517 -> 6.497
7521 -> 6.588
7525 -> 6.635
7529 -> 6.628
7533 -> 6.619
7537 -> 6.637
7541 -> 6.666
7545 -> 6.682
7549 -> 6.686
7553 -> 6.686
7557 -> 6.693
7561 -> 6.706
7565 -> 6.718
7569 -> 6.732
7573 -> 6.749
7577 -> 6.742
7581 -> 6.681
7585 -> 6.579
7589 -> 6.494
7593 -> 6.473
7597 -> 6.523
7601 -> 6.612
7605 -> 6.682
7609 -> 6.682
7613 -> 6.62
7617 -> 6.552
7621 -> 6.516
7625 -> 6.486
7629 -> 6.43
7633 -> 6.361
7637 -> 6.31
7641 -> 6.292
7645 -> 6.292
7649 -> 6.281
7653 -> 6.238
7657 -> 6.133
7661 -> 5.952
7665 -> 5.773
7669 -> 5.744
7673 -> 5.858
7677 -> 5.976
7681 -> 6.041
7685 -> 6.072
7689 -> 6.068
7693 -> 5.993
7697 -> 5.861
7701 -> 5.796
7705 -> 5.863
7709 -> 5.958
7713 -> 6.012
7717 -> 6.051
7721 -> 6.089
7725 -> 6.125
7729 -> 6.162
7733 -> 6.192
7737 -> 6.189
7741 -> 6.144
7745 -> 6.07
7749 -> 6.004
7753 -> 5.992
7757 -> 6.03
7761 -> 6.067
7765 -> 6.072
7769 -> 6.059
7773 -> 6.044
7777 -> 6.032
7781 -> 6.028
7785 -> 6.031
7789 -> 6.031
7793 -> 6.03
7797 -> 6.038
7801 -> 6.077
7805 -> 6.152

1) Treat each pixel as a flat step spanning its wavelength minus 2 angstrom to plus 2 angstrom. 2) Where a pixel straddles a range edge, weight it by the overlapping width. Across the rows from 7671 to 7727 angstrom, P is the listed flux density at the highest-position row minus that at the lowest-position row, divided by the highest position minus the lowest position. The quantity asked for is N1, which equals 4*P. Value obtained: 0.021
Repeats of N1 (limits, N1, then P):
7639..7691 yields -0.019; -0.005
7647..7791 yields -0.007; -0.002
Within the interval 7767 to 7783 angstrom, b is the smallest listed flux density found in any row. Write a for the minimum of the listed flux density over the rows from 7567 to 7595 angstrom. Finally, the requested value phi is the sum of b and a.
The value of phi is 12.5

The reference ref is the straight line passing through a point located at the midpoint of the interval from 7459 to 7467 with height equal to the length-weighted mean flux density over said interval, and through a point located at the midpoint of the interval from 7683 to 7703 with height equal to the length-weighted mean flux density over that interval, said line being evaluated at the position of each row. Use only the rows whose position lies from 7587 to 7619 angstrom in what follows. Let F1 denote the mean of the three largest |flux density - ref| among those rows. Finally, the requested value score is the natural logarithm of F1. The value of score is -0.66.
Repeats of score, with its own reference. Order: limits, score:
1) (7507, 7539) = -1.16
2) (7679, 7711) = -2.17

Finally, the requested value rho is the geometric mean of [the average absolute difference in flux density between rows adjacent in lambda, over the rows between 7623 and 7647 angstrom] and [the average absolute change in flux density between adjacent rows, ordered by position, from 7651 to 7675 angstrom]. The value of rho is 0.069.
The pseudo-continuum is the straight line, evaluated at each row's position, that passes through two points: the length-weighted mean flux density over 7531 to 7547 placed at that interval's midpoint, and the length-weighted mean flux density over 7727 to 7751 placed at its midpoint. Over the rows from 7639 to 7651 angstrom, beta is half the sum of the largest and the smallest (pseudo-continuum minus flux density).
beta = 0.09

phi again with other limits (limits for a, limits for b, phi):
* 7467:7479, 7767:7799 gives 12.6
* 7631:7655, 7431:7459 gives 12.6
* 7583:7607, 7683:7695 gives 12.5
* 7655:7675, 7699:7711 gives 11.5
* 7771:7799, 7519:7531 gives 12.6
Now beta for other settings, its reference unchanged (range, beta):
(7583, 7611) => -0.09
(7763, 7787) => -0.01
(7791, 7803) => -0.08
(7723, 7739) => -0.01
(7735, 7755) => 0.02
